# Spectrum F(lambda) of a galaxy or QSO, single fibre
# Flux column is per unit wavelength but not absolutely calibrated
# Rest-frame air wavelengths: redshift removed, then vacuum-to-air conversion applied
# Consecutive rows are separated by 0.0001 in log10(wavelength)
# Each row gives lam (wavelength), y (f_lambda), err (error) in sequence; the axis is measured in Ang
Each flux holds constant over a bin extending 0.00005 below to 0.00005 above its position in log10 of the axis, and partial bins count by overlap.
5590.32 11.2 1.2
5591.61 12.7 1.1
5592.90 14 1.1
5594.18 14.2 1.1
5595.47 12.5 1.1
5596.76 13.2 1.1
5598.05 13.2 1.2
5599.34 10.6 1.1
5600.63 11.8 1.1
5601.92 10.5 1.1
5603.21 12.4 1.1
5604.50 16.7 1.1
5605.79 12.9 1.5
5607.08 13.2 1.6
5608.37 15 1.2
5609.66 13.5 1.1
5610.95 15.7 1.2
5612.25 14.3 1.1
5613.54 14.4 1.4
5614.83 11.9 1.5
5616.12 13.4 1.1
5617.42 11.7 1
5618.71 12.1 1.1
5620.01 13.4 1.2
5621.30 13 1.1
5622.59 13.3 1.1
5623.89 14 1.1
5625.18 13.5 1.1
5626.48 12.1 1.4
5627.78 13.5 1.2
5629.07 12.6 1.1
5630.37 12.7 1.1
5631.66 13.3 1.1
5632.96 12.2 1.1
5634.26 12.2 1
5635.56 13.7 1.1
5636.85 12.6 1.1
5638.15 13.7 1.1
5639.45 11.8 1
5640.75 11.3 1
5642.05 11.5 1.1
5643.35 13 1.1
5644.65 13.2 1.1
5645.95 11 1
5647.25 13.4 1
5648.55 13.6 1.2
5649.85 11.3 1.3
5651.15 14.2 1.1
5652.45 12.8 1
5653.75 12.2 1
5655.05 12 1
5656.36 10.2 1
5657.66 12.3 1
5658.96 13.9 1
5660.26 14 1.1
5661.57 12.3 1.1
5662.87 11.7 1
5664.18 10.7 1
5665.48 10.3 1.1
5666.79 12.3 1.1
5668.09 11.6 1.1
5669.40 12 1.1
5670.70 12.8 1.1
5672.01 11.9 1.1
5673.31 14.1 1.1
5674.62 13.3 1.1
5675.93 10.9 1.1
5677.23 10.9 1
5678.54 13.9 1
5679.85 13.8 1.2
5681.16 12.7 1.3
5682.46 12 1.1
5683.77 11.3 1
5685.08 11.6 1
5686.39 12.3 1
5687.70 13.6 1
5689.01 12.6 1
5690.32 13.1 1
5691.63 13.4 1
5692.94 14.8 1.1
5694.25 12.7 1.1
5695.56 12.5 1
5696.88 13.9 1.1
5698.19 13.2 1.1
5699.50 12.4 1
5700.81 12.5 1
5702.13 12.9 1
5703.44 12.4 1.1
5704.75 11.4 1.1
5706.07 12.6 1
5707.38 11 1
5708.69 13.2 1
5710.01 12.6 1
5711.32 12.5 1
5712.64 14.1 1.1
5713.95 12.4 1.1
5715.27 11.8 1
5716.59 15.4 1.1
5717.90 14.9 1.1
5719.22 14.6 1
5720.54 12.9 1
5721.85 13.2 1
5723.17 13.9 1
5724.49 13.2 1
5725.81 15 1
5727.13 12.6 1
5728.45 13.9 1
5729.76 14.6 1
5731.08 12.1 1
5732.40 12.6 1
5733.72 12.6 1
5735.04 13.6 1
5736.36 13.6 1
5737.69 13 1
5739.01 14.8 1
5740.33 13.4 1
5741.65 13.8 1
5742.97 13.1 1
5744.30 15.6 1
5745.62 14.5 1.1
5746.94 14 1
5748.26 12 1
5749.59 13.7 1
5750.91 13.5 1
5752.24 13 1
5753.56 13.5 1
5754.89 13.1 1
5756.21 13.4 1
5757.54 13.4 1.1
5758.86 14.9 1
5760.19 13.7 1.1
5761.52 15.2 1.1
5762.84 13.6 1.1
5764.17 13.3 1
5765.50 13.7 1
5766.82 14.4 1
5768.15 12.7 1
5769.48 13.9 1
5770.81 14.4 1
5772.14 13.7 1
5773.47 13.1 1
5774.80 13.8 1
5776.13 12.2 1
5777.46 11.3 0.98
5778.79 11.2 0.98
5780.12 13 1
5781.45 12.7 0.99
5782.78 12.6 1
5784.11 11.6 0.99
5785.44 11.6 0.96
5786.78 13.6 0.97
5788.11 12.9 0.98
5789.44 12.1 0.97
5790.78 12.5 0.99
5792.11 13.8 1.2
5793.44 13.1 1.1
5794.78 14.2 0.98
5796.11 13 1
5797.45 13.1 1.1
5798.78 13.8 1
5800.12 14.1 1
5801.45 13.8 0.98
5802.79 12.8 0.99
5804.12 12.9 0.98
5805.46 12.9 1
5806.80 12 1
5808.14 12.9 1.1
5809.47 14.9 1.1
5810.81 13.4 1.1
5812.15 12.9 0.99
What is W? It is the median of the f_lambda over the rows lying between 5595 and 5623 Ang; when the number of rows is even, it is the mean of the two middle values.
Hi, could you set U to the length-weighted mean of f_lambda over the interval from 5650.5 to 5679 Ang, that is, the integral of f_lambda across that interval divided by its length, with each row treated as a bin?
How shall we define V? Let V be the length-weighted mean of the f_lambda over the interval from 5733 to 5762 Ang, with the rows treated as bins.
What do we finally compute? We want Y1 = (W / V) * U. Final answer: 11.8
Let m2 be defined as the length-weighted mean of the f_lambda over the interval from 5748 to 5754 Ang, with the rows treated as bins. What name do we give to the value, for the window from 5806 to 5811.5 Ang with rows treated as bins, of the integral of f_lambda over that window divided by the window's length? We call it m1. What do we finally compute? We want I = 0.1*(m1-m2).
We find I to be 0.01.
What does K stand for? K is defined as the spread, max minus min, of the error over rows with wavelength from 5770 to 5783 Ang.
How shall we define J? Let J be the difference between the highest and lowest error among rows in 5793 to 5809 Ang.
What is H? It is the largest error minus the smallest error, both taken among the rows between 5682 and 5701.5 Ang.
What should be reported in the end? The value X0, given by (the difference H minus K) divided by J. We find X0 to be 0.7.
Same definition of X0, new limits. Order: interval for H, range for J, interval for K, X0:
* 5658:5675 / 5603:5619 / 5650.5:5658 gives 0.0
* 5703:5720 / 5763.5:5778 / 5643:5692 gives -10.0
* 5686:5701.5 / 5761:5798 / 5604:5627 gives -2.1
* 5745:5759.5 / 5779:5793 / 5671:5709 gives -0.8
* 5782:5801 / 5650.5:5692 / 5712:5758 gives 0.5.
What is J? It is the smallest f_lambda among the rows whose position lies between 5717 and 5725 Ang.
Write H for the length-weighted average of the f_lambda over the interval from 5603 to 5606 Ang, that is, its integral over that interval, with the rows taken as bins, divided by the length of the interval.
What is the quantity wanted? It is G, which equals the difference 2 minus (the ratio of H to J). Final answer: 0.88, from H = 14.4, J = 12.9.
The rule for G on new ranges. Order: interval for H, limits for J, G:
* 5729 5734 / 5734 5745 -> 1.00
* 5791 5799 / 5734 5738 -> 0.97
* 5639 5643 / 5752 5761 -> 1.11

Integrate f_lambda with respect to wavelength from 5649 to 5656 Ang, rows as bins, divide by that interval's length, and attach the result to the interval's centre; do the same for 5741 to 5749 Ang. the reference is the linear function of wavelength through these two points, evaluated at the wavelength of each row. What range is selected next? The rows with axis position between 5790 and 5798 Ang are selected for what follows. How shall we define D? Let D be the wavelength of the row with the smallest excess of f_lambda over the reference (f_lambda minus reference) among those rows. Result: 5790.78 Ang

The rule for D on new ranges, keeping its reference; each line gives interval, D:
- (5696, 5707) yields 5704.75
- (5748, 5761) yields 5748.26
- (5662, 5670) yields 5665.48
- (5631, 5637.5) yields 5634.26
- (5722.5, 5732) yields 5731.08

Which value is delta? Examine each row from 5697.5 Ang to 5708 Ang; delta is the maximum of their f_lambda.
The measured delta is 13.2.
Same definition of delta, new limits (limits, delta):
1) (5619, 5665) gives 14.2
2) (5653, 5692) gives 14.1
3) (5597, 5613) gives 16.7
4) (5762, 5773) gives 14.4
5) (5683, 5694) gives 14.8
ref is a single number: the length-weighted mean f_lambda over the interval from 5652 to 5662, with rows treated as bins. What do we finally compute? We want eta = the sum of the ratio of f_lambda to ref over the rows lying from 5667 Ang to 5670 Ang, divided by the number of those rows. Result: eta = 0.95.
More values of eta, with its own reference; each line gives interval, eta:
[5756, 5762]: 1.13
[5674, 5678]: 0.94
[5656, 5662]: 1.01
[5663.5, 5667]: 0.89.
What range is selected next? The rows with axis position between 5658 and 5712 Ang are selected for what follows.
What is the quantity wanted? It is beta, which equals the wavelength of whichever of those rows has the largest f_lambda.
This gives 5692.94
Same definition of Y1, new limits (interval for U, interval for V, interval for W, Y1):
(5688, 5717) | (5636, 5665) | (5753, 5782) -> 14.0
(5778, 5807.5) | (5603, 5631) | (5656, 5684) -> 11.6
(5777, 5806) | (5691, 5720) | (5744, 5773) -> 13.5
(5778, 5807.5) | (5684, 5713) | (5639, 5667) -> 12.4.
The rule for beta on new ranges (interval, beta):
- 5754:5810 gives 5761.52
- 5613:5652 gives 5613.54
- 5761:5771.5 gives 5761.52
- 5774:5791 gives 5774.80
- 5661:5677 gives 5673.31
